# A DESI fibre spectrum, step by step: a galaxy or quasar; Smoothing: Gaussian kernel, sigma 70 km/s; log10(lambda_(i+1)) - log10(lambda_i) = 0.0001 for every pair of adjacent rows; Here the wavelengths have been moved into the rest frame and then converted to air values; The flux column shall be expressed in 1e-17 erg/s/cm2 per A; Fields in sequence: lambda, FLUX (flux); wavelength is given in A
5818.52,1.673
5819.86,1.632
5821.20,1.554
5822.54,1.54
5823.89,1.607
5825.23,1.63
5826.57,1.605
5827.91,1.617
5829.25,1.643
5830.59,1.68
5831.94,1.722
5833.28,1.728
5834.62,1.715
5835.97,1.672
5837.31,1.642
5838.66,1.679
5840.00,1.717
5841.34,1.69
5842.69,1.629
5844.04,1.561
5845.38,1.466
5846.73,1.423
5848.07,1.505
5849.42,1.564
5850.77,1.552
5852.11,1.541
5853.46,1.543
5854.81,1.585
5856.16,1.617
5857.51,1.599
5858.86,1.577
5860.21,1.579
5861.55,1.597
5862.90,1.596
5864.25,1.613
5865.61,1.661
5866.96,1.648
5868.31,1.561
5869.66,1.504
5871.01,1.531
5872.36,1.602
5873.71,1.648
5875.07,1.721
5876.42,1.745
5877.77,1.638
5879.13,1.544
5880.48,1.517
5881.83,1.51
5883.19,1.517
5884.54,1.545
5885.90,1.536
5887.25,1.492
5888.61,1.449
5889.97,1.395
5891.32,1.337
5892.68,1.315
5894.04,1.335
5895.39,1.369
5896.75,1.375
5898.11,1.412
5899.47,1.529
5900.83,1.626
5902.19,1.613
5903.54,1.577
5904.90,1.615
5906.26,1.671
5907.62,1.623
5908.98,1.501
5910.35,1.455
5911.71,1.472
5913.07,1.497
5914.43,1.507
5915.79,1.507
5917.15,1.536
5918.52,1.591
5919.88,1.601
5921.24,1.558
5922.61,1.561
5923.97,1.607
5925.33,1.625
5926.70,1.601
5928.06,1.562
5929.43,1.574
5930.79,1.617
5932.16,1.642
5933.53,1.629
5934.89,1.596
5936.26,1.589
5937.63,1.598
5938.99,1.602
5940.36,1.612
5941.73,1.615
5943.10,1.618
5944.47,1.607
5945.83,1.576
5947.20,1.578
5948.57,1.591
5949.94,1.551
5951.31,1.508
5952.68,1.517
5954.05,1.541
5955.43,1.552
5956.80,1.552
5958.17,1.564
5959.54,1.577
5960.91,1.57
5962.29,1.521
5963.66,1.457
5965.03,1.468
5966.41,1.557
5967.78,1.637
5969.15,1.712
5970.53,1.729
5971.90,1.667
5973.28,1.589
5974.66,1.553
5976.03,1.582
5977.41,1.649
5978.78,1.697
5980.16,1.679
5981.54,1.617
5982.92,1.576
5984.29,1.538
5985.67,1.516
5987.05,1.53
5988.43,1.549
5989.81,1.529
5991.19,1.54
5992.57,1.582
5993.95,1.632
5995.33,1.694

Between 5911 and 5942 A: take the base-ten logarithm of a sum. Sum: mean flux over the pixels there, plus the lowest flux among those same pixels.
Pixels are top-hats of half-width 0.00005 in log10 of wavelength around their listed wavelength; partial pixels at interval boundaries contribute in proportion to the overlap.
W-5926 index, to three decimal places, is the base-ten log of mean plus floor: 0.484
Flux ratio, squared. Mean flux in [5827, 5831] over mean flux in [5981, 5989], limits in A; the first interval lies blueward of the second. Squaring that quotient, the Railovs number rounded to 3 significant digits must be 1.12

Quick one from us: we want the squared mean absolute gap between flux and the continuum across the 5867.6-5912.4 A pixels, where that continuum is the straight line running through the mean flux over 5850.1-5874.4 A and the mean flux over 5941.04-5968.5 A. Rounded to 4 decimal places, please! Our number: 0.0096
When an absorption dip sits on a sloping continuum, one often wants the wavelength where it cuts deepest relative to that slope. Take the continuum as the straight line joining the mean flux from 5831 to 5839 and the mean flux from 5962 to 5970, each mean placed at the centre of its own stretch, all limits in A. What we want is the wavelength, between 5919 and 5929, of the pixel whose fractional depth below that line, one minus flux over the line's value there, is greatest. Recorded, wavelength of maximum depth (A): 5921.24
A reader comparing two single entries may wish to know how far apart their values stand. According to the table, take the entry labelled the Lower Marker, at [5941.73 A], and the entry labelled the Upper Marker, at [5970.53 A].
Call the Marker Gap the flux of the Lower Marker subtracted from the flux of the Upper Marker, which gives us 0.11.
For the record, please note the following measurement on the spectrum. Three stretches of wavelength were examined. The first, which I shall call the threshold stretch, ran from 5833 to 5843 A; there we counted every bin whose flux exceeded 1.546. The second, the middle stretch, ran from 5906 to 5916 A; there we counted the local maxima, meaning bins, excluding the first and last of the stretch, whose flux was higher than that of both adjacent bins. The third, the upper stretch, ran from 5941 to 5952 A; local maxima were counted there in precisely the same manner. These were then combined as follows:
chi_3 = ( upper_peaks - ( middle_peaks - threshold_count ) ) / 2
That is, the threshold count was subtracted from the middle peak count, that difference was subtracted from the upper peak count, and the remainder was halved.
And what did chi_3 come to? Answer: 5.0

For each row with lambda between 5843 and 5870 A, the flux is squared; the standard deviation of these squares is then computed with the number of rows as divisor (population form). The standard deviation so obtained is 0.17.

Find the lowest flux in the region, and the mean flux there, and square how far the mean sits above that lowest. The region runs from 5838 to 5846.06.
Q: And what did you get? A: 0.025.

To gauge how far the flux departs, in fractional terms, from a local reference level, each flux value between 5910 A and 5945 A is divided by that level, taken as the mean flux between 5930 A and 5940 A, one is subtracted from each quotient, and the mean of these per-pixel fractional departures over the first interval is -0.021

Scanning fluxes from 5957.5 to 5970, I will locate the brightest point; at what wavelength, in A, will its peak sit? 5969.15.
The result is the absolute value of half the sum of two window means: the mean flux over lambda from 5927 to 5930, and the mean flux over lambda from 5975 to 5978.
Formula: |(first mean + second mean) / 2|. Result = 1.59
